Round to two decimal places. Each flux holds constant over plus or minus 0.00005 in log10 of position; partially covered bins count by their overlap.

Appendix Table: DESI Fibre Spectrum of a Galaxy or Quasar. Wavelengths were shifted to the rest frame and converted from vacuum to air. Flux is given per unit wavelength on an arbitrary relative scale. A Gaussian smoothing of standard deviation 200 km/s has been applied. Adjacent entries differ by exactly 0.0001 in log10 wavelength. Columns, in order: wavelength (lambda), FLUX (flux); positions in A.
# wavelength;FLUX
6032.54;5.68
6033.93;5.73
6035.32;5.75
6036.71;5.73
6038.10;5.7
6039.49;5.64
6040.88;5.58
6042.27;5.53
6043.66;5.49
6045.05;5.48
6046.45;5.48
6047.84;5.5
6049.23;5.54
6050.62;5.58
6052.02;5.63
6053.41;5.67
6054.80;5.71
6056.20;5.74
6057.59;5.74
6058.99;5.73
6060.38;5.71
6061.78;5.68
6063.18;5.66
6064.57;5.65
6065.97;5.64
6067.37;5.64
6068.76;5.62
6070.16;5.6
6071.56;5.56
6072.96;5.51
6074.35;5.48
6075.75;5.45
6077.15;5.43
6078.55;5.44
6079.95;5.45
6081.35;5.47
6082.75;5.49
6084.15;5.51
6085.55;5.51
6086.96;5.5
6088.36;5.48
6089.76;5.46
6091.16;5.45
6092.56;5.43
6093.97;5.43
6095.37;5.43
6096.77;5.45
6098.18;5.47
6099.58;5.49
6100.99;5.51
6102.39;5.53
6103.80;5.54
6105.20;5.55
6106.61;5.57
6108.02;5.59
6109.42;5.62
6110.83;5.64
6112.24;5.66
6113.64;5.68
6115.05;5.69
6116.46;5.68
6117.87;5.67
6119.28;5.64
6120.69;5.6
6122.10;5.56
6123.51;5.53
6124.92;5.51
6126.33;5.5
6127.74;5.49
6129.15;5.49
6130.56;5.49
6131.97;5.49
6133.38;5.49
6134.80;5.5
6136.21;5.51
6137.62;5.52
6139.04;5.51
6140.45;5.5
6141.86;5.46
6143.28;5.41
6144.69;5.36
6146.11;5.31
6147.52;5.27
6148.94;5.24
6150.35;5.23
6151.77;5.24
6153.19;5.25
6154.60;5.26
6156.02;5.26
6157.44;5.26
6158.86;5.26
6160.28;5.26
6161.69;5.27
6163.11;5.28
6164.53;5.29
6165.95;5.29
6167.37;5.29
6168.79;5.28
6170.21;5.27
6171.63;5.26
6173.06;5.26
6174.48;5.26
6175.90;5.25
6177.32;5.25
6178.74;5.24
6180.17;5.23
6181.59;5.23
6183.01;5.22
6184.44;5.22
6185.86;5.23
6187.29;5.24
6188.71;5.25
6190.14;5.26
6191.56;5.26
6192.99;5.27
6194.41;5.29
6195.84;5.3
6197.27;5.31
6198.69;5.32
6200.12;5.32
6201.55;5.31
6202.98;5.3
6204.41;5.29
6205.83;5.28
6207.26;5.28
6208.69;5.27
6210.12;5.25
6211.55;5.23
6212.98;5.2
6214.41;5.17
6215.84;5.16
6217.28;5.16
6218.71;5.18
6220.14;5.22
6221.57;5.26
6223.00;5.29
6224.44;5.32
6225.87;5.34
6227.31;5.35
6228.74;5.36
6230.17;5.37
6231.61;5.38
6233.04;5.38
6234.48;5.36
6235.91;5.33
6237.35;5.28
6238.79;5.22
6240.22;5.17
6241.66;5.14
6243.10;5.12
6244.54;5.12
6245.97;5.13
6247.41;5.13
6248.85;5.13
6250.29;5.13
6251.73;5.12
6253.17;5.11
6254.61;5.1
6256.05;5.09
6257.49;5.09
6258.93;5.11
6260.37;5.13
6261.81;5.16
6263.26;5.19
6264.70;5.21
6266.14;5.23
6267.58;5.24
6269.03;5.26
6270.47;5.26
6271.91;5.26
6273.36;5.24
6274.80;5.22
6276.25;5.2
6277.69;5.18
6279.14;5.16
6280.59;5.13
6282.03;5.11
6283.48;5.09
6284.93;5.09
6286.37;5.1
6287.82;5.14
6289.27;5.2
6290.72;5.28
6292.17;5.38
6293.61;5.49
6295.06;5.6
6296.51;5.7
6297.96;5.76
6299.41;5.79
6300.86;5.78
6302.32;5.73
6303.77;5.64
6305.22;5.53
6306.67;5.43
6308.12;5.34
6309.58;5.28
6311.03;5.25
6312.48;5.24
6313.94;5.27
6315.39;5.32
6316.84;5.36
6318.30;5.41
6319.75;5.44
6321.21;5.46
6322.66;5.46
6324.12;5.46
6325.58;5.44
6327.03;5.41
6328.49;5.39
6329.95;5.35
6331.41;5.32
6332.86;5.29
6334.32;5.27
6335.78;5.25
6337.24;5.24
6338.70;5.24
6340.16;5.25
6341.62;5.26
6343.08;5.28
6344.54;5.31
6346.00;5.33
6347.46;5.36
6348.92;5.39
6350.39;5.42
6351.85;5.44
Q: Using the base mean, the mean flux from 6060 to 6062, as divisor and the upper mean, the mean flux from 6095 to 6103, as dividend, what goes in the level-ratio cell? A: 0.96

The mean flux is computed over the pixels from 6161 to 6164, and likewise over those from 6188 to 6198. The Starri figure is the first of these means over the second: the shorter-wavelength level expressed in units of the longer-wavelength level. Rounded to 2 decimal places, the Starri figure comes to 1.00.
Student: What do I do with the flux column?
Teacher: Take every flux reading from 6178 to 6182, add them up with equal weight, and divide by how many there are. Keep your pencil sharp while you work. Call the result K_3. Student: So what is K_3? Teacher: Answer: 5.23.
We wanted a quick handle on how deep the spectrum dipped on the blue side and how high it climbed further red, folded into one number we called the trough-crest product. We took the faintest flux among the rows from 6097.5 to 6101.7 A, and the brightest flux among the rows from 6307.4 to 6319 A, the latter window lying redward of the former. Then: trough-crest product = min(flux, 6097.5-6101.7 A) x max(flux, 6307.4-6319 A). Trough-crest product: 29.6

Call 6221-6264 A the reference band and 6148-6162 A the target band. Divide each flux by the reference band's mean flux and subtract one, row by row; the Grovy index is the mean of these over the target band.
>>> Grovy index 0.01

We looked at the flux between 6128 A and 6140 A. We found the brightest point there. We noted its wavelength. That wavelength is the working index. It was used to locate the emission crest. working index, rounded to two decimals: 6137.62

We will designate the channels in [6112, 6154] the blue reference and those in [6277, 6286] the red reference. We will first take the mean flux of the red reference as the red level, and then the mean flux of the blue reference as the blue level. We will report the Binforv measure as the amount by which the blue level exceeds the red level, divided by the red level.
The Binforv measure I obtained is 0.069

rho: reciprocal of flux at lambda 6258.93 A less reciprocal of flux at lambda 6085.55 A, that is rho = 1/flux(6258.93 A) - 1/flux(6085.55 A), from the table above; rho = 0.014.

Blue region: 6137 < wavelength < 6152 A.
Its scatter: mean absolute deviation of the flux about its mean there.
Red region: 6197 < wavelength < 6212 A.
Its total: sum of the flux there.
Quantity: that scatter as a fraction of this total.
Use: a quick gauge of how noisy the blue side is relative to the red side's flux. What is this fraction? 0.0017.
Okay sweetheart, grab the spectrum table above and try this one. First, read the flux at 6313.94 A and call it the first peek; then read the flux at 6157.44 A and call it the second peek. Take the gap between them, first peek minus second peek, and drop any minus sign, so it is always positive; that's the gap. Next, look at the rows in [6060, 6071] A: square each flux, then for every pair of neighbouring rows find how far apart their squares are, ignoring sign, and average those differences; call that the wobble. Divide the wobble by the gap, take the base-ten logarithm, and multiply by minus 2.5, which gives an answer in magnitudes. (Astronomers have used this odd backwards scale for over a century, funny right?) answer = -3.1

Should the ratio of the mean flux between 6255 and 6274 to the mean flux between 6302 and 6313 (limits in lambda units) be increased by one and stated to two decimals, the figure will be 1.96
